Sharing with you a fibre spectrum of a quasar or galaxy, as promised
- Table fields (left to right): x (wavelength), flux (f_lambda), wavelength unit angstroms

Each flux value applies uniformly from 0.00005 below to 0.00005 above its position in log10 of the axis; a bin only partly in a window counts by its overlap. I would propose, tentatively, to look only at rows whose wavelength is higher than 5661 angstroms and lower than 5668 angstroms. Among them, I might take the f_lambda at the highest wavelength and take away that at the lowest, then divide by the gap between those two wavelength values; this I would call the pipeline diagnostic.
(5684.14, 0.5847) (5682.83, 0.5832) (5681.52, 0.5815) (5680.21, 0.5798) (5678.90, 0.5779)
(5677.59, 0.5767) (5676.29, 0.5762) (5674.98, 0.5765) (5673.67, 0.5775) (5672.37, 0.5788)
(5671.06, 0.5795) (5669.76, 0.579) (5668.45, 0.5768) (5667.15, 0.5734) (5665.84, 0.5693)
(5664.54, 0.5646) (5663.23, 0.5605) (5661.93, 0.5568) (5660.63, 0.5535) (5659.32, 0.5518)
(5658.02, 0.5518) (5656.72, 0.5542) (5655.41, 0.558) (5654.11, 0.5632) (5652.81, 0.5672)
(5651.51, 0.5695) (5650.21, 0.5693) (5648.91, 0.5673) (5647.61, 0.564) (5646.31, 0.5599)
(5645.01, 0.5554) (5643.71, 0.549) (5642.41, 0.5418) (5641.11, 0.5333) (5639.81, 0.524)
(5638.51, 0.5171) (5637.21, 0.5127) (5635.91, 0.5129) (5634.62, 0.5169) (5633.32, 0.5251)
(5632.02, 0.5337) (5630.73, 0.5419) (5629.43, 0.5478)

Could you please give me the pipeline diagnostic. 0.003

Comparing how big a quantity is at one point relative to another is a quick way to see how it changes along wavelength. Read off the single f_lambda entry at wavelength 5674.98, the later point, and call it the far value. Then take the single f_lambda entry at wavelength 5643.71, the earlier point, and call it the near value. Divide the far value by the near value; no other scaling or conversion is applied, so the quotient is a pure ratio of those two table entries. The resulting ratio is 1.05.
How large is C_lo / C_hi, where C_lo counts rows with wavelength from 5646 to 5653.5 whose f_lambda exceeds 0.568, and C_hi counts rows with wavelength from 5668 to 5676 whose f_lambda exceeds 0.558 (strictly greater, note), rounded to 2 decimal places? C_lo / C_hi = 0.33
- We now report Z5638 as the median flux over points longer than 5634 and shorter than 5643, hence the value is 0.517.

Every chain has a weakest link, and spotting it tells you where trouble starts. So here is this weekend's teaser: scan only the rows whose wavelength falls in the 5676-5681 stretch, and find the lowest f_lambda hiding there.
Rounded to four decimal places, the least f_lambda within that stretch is 0.5762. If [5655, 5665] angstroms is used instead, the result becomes 0.5518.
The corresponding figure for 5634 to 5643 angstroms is 0.5127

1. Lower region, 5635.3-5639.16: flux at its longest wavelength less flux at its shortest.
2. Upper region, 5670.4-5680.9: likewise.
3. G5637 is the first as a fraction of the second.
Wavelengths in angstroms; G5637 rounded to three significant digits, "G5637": 14.0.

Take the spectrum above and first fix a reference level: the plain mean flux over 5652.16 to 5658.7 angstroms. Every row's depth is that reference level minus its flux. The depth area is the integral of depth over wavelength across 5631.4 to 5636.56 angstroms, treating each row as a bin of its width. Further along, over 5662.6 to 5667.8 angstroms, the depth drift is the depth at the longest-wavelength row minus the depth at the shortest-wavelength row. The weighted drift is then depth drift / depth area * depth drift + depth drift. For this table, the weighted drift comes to -0.0120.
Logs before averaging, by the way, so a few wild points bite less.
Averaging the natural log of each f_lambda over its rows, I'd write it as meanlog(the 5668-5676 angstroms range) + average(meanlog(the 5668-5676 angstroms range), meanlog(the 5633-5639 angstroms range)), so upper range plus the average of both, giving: -1.15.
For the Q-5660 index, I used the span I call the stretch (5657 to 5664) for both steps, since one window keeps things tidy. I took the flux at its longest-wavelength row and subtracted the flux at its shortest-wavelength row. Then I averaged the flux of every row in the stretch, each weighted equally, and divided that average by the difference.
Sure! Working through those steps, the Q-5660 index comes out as 64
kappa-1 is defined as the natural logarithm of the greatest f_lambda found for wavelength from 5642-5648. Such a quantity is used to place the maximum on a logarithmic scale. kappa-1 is -0.573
